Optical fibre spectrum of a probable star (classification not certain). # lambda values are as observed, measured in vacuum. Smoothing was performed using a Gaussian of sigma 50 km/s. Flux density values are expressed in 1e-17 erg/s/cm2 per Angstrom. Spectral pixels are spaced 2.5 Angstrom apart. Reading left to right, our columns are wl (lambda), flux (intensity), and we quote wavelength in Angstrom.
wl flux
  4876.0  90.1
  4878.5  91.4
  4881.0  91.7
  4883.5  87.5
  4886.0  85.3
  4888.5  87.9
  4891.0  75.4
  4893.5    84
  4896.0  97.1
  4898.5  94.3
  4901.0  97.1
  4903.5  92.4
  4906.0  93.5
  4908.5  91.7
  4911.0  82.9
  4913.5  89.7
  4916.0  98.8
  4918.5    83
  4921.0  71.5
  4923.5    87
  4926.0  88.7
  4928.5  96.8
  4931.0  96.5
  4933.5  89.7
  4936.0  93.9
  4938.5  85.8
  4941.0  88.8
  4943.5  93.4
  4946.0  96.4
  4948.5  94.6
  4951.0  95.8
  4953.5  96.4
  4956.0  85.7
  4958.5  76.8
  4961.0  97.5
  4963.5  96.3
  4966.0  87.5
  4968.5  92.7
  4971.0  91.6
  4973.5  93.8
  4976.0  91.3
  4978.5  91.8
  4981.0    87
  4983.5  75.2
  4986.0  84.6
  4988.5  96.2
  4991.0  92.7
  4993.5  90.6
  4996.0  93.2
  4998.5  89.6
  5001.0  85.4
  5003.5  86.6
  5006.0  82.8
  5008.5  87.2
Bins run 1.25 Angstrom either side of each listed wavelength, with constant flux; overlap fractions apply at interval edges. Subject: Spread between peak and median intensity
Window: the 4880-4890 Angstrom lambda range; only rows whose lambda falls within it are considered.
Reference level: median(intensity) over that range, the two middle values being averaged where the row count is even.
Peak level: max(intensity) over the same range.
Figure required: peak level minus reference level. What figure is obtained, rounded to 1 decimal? 4.0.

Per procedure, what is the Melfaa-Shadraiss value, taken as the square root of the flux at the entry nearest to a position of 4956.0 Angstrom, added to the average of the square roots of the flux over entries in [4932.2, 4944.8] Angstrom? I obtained 18.8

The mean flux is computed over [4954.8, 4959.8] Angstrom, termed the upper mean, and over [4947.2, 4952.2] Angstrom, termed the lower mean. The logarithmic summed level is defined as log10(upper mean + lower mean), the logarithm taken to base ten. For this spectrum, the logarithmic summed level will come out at 2.25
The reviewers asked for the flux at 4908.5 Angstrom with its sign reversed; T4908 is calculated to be -92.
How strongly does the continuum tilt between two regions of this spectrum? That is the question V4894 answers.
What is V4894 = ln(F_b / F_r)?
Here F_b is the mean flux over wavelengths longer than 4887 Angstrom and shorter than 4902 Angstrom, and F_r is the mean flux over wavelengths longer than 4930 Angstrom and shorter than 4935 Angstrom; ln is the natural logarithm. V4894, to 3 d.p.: -0.042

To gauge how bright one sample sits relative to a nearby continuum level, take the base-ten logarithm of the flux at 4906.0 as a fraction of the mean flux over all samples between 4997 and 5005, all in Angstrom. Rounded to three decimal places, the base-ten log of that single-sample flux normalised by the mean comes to 0.030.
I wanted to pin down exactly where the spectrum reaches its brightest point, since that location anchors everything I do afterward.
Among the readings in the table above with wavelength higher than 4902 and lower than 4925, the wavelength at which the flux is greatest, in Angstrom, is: 4916.0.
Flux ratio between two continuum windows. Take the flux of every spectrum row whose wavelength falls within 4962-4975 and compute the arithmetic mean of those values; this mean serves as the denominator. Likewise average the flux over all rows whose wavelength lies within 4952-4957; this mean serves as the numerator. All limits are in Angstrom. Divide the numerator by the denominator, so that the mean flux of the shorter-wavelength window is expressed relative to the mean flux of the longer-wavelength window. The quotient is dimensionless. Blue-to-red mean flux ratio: 0.99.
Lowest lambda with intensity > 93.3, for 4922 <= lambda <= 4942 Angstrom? 4928.5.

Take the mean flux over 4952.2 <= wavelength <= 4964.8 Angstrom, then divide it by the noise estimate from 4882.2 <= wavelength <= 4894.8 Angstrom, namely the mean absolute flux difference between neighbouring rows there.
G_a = 14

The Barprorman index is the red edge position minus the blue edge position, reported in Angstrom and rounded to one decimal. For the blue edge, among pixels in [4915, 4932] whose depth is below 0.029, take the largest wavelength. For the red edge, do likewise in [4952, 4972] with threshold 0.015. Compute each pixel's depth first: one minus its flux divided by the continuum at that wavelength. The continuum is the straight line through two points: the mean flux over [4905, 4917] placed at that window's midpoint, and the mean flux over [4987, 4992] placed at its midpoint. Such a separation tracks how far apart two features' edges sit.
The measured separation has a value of 37.5 Angstrom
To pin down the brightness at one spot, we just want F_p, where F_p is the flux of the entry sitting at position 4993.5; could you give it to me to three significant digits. 90.6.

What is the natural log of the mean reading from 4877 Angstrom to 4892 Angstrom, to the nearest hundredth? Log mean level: 4.46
